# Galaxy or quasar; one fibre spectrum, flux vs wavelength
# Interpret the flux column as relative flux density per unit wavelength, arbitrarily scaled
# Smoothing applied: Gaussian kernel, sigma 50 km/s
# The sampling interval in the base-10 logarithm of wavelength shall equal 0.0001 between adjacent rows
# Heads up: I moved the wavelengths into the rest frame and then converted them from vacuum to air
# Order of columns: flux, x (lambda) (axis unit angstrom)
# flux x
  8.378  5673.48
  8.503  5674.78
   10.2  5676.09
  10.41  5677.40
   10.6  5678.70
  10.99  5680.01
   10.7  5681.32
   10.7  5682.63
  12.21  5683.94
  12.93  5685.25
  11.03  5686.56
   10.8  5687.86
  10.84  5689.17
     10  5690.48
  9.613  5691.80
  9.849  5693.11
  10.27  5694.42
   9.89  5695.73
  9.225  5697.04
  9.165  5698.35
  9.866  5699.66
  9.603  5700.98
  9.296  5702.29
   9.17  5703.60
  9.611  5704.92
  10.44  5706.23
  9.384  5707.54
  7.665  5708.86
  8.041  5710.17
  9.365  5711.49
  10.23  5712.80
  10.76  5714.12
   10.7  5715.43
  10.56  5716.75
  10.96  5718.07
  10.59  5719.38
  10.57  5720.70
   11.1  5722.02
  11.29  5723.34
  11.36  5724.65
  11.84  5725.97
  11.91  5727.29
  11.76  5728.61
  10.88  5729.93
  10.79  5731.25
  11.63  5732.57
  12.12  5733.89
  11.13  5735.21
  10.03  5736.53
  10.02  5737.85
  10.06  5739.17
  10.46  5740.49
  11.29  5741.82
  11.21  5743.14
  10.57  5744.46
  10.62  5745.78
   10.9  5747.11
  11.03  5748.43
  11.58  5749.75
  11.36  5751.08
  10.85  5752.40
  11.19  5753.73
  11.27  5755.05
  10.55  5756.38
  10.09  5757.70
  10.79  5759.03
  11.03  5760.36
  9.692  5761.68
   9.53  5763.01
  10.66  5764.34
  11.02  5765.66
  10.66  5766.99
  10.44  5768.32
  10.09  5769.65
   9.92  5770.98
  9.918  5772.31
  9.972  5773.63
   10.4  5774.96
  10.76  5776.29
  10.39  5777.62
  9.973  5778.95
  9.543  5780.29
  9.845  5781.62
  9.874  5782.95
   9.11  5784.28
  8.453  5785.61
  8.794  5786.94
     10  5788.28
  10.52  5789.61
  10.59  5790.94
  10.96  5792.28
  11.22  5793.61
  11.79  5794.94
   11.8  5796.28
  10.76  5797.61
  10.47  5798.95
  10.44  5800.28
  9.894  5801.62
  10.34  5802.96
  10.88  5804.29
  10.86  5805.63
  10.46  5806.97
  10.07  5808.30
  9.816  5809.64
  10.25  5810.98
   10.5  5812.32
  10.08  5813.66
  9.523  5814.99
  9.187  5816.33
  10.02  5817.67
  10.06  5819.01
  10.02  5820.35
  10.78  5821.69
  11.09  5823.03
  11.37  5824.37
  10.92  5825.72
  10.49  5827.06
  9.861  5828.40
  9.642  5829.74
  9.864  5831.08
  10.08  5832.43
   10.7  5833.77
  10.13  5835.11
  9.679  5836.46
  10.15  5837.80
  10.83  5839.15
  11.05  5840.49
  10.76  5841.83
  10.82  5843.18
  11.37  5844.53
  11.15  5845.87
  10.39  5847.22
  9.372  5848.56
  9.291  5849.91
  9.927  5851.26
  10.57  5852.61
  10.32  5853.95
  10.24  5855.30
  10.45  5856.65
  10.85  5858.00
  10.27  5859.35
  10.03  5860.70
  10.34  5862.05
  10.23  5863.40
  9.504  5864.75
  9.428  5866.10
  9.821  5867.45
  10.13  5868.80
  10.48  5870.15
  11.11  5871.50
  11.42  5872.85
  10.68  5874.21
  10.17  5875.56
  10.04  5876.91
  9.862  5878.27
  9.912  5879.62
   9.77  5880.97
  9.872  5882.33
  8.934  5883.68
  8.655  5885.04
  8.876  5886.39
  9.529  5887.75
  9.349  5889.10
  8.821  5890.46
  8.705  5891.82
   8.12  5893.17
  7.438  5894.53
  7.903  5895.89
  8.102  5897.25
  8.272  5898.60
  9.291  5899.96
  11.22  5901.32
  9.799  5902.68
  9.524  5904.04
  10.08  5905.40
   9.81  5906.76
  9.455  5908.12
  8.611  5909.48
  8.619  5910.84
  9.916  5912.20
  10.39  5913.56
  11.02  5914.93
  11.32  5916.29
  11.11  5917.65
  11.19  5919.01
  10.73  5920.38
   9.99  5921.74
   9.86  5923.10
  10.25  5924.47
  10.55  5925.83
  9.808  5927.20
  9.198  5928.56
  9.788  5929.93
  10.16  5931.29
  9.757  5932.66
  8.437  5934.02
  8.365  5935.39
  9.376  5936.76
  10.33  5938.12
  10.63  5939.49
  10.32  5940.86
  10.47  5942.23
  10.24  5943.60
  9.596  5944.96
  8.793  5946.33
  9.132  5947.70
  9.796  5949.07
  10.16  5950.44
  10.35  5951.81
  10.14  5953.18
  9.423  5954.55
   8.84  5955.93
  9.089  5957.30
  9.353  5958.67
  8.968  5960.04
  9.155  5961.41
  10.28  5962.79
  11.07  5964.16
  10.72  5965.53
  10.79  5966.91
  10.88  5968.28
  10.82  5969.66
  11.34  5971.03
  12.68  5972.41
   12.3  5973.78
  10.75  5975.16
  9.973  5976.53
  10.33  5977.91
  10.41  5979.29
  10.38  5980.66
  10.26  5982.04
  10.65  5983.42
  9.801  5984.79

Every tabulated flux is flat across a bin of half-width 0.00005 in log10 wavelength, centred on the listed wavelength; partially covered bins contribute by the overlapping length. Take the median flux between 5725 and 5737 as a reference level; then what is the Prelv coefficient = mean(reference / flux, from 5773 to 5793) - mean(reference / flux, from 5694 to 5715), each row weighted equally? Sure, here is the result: -0.06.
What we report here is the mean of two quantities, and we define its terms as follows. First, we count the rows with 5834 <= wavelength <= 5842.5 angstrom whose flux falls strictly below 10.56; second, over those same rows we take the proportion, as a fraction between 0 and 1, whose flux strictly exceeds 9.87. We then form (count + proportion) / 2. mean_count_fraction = 1.9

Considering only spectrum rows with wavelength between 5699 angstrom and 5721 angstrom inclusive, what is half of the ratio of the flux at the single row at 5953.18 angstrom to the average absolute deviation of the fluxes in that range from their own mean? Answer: 6.8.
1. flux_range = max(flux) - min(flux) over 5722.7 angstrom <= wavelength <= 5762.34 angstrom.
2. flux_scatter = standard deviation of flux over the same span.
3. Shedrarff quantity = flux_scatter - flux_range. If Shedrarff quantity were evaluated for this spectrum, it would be -1.8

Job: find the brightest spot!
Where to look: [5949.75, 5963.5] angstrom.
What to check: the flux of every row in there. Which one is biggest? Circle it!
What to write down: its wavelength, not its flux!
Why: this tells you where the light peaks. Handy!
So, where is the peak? 5951.81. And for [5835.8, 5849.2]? 5844.53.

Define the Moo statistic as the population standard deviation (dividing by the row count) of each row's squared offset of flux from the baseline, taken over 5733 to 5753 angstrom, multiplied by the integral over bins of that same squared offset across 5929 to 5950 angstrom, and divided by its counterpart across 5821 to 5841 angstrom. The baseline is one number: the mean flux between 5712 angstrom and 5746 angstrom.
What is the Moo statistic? 1.6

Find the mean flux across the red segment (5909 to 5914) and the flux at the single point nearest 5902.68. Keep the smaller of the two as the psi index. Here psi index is 9.4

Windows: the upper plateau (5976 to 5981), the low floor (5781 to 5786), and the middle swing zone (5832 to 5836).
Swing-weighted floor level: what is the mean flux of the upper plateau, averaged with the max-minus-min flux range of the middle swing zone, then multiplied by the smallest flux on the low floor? 46.0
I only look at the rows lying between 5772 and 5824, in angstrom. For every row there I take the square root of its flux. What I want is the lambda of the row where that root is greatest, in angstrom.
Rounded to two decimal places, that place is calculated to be 5796.28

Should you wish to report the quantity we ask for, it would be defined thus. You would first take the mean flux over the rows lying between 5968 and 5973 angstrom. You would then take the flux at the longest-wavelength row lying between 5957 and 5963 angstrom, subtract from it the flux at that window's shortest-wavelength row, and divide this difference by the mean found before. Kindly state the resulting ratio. 0.10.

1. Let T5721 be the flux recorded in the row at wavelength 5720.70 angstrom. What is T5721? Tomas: 10.57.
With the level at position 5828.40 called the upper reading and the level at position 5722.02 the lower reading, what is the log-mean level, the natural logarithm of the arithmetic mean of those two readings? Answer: 2.35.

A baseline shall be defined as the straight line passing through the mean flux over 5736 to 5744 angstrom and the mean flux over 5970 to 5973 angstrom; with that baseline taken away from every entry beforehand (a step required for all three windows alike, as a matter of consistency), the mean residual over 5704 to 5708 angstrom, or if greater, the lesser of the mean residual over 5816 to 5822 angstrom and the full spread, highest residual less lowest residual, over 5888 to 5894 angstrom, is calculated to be -0.5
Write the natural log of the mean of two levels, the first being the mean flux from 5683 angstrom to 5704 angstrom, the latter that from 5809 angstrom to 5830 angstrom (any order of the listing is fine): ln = 2.33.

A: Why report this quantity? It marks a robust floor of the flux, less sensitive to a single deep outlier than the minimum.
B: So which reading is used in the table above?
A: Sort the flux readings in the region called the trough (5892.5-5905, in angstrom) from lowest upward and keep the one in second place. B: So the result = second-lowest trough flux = 7.903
